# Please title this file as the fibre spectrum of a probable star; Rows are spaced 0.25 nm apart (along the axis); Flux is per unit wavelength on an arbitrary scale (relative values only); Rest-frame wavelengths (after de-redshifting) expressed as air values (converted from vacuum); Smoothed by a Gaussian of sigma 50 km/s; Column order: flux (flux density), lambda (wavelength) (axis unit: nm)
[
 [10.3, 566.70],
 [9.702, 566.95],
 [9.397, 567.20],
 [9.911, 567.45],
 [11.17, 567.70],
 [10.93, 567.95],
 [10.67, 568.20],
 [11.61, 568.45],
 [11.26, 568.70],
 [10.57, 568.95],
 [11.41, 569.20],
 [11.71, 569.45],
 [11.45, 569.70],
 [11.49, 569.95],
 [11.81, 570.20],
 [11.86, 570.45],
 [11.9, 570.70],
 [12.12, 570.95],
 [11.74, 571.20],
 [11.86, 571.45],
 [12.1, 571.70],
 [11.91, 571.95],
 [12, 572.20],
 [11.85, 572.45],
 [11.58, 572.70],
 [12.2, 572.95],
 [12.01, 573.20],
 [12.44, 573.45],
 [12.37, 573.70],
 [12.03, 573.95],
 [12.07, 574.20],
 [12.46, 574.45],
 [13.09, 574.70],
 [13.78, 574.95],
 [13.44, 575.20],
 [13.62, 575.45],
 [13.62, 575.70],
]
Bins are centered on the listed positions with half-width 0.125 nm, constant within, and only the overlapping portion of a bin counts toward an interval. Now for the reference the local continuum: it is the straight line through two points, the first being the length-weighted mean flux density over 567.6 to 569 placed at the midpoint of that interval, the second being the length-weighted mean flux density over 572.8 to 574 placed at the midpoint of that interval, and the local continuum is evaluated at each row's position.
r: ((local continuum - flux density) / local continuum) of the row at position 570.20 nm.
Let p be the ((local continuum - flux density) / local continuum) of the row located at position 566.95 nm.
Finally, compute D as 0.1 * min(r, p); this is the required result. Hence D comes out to -0.0028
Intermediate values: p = 0.10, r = -0.028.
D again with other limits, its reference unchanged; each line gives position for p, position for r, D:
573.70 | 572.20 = -0.0008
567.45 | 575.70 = -0.0070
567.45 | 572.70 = 0.0039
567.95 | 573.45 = -0.0018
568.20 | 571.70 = -0.0023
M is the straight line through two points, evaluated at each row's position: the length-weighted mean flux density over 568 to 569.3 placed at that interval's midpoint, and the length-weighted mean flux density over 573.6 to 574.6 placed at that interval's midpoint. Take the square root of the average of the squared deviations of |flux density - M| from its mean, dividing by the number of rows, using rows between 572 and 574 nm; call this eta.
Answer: 0.11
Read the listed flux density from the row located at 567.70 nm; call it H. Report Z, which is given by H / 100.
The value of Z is 0.112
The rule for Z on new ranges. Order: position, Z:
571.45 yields 0.119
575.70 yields 0.136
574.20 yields 0.121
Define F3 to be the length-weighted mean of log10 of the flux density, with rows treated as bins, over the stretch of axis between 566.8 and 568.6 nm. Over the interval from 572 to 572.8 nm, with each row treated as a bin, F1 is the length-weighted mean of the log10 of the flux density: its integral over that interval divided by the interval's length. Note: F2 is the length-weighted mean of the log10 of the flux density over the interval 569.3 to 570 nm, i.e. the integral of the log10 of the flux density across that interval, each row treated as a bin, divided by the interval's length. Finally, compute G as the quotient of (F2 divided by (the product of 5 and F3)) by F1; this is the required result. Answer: 0.194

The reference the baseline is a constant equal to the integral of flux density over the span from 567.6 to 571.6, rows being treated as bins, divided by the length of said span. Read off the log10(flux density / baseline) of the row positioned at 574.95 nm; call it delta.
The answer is 0.079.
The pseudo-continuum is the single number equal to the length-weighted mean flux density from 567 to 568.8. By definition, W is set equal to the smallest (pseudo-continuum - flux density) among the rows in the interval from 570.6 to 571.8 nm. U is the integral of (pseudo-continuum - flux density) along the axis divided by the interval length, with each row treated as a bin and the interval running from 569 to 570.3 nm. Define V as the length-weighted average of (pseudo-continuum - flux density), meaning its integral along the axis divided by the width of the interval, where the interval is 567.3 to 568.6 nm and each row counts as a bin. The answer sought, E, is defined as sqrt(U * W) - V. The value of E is 1.3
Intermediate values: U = -0.85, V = -0.2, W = -1.46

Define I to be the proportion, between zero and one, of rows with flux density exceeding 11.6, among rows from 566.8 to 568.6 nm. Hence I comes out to 0.14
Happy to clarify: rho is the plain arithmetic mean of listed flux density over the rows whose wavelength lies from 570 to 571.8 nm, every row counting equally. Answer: 11.91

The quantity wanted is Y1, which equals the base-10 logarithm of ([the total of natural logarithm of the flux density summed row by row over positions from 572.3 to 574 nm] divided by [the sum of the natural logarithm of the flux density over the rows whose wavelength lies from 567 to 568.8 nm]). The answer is 0.022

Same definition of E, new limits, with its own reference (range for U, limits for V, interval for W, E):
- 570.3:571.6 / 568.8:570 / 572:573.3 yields 2.0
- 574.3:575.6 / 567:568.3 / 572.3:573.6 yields 1.9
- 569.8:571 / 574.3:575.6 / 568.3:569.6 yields 3.7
